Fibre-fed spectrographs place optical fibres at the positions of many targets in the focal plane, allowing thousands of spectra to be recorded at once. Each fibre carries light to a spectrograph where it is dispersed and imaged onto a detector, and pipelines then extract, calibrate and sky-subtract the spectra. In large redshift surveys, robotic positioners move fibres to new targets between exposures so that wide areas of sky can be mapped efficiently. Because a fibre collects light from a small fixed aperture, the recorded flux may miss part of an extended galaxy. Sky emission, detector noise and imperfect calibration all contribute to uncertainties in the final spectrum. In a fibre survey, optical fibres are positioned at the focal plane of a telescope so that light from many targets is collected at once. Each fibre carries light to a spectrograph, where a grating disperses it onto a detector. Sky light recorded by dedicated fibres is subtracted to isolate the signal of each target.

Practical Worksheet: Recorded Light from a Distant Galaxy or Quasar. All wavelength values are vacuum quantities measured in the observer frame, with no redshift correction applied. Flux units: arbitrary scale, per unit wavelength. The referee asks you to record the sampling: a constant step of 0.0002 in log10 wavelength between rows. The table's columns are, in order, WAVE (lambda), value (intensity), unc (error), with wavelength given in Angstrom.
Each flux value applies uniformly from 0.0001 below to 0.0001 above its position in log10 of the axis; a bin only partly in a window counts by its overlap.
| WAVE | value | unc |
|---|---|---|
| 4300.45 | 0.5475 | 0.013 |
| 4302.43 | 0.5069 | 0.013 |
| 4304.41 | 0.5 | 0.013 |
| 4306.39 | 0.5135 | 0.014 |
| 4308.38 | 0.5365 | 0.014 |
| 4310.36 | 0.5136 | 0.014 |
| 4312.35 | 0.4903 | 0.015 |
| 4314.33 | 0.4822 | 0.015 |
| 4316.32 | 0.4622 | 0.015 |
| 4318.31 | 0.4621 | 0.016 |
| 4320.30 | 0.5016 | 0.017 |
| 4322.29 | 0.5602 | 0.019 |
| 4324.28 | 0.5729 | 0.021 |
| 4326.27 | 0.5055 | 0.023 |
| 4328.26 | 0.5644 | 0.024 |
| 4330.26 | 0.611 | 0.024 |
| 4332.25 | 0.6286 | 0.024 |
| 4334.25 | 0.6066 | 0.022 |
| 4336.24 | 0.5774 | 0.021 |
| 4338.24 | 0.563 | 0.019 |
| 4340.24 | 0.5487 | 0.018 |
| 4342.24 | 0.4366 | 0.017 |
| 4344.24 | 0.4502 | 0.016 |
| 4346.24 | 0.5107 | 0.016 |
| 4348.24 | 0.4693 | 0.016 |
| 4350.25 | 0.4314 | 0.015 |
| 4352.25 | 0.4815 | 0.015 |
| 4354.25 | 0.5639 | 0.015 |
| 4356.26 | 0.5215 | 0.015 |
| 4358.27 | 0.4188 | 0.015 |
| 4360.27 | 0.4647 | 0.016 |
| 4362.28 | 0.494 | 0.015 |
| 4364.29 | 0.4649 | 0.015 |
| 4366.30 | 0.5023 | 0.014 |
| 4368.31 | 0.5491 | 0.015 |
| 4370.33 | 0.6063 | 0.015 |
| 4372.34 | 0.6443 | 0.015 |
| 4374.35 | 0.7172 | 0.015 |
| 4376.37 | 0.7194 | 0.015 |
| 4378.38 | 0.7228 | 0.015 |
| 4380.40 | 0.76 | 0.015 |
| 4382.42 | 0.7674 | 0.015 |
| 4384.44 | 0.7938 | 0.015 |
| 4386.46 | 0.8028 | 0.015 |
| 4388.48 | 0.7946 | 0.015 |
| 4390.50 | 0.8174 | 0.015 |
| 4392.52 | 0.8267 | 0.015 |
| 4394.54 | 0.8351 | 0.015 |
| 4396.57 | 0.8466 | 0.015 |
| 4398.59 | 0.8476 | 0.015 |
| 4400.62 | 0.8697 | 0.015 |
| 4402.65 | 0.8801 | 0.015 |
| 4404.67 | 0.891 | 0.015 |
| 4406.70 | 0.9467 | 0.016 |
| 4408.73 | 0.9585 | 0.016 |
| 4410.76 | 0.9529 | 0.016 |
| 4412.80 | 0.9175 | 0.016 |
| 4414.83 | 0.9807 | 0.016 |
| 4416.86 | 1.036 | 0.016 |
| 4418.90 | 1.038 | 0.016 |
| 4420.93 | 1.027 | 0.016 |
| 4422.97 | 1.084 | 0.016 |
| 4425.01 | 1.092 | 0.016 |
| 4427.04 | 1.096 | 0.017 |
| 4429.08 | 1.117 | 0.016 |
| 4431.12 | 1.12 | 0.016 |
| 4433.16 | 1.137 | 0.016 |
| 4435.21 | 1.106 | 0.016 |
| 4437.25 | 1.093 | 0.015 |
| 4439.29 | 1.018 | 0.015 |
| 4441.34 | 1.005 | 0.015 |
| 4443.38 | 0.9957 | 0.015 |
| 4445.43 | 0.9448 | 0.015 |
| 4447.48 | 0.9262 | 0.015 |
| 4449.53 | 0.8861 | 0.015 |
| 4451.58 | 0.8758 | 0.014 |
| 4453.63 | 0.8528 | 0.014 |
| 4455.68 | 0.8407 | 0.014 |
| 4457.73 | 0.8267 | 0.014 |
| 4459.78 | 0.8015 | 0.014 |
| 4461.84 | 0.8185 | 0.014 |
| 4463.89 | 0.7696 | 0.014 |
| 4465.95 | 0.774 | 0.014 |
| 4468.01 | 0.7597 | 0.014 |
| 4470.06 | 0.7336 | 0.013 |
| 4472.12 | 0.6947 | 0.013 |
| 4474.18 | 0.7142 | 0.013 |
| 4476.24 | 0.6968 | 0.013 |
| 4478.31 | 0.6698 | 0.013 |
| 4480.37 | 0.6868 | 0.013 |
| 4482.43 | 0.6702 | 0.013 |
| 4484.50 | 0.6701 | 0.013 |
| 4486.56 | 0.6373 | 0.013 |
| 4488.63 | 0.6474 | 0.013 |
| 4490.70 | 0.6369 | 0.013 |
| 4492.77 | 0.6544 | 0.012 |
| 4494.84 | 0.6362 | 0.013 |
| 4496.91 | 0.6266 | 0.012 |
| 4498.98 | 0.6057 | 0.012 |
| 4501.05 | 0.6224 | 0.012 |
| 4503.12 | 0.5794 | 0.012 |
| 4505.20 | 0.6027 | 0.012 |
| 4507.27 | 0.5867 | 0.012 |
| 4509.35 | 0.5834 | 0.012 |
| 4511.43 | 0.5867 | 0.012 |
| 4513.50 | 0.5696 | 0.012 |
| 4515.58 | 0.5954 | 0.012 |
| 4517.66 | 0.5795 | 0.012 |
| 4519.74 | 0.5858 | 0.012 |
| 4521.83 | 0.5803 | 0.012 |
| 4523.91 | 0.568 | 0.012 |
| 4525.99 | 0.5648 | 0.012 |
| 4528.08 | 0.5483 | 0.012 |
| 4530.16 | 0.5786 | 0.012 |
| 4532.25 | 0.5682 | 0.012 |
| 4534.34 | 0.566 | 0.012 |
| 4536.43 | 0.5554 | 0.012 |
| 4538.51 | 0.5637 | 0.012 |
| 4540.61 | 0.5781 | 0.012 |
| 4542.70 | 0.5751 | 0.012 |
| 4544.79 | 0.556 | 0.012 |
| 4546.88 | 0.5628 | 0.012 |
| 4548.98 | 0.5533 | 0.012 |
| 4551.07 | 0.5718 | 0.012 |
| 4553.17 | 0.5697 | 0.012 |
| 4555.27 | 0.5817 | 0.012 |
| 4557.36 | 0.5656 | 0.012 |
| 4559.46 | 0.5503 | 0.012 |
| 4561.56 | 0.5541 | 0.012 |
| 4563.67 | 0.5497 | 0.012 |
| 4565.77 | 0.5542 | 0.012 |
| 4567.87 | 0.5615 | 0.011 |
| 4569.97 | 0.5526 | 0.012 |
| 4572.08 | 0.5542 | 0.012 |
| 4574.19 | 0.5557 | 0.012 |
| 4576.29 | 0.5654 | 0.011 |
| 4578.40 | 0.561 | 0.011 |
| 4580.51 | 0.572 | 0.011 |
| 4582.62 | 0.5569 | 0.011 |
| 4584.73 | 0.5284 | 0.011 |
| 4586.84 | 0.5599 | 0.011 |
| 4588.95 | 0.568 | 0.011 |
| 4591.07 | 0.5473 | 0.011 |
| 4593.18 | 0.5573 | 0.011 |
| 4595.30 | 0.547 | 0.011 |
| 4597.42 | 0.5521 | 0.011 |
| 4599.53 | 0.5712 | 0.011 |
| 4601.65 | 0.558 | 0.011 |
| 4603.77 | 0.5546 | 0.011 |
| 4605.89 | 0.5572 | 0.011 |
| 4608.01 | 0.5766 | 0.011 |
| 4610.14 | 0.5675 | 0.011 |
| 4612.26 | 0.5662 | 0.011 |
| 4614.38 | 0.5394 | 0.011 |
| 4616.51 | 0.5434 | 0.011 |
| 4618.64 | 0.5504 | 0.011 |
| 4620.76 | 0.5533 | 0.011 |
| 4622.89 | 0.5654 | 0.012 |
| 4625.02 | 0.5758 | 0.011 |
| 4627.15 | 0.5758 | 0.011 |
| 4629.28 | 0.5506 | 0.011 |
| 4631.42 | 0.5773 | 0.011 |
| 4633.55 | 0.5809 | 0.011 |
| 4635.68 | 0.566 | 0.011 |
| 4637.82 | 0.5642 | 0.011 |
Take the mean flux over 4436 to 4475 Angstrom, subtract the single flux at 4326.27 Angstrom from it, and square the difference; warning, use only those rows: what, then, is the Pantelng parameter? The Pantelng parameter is 0.13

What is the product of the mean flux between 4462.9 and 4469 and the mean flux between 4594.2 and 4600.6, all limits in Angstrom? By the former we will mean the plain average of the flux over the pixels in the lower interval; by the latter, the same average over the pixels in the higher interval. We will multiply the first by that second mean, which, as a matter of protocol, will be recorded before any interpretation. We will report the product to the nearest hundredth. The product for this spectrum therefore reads 0.43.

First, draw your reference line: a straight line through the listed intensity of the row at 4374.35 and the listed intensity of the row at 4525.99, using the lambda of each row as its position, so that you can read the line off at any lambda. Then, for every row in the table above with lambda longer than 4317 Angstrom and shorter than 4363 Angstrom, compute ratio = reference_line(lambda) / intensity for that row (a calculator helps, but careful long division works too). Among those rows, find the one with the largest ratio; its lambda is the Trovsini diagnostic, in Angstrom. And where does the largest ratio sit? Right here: 4358.27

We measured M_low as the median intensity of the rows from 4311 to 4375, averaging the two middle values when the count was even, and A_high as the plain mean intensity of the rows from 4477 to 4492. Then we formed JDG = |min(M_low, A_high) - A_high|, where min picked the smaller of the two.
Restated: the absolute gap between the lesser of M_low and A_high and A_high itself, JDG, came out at 0.152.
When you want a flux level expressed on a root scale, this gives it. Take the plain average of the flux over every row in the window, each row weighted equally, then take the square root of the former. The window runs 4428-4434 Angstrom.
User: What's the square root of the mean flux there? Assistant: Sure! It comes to 1.06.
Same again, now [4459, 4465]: 0.89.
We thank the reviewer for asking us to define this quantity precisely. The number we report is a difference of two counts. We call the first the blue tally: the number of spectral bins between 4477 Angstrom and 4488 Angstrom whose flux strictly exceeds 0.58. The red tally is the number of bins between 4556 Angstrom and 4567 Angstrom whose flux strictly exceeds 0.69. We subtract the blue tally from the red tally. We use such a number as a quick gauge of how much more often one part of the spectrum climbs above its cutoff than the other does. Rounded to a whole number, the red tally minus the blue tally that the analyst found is -5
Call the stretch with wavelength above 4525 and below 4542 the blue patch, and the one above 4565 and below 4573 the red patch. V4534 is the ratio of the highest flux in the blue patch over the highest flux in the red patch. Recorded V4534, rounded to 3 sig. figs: 1.03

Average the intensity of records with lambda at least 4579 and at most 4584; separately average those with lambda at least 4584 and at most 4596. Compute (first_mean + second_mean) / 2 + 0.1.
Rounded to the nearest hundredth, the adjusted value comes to 0.66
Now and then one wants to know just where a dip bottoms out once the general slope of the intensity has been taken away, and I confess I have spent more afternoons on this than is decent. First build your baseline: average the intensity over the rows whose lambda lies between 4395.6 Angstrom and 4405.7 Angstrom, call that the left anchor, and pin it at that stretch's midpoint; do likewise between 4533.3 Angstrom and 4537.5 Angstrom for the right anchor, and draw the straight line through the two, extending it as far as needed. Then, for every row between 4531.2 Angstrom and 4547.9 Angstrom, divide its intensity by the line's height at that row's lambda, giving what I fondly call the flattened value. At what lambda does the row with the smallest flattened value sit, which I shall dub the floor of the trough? 4536.43 Angstrom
